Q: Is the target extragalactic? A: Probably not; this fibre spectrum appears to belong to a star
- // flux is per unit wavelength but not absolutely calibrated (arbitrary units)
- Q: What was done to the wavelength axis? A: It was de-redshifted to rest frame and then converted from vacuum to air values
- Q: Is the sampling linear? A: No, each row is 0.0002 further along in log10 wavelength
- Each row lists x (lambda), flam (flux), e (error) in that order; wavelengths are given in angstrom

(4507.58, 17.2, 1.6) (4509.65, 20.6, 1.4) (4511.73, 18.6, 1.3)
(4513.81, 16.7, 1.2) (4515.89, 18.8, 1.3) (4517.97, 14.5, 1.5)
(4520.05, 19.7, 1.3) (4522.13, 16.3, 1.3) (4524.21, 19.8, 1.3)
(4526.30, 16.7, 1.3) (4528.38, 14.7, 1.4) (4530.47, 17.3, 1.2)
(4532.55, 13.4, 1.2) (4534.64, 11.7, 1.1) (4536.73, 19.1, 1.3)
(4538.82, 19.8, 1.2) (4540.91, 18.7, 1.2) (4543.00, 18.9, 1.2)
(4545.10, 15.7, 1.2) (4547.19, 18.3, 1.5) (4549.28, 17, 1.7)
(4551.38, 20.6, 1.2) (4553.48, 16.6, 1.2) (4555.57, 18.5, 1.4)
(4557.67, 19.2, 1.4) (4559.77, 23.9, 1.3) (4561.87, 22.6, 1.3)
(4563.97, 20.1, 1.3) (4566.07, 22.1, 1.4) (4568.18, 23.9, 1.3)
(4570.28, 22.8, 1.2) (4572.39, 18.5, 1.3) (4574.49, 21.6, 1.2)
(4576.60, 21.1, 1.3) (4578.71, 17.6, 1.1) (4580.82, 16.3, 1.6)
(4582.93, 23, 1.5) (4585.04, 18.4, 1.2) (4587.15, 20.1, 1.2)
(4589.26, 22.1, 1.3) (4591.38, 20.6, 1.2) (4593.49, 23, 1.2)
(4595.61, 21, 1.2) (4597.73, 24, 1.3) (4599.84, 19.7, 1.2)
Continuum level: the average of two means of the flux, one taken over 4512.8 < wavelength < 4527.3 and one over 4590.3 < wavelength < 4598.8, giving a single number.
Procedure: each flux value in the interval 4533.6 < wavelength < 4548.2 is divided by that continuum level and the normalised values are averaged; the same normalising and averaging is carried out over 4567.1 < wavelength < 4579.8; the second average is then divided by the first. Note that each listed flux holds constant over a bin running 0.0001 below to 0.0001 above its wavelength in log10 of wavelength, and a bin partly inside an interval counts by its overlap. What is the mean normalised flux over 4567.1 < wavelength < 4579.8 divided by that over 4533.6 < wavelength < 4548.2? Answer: 1.20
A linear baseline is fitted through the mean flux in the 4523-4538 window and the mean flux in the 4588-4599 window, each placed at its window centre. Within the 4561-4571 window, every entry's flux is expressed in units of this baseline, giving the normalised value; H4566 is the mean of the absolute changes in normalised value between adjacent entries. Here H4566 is 0.095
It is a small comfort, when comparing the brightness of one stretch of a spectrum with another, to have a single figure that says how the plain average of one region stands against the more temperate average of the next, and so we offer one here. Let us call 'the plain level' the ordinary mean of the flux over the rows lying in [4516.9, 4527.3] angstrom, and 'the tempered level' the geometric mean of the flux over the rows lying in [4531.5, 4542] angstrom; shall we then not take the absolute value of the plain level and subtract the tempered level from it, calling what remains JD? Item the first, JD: 1.2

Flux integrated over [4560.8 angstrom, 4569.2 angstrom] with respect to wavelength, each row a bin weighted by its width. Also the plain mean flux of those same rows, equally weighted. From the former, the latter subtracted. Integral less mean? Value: 164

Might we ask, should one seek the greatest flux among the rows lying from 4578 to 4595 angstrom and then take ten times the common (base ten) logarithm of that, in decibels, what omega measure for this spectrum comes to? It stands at 13.62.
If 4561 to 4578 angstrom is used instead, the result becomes 13.78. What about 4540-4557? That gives 13.14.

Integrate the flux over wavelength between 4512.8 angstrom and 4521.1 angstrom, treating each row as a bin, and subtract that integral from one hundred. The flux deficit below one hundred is -45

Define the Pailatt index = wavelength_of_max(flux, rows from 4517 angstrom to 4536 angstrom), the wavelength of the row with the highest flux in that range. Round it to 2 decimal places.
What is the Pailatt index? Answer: 4524.21 angstrom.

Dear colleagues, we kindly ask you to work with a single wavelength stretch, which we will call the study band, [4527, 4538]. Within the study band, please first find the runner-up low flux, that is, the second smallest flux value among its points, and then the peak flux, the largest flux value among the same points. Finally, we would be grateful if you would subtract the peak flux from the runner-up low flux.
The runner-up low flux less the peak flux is -5.7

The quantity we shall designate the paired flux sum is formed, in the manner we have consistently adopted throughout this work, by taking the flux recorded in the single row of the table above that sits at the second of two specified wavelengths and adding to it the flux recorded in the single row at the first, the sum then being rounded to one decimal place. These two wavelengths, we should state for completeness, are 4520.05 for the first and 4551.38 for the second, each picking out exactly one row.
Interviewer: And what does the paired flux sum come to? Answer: 40.3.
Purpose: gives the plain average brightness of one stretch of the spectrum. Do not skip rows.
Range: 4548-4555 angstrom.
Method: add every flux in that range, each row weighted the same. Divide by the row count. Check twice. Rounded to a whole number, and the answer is 18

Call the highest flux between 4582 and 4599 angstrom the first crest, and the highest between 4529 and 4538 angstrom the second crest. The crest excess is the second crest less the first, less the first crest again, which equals -28.9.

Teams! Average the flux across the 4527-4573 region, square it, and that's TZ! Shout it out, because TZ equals 353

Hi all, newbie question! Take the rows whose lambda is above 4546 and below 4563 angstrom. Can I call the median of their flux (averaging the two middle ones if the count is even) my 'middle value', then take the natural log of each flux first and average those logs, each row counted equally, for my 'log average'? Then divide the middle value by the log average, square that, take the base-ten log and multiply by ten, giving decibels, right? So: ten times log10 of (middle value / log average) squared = 16.1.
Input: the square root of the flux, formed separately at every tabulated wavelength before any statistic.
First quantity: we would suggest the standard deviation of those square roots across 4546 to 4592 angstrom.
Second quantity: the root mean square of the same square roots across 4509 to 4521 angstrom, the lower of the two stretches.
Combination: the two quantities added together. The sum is 4.52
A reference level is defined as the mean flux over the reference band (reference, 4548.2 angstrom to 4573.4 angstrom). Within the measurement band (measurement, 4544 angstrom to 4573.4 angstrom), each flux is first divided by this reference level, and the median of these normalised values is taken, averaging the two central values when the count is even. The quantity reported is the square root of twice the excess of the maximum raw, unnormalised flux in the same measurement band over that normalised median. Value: 6.8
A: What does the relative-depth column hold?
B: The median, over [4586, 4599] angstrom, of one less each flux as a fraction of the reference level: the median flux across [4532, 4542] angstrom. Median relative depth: -0.15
